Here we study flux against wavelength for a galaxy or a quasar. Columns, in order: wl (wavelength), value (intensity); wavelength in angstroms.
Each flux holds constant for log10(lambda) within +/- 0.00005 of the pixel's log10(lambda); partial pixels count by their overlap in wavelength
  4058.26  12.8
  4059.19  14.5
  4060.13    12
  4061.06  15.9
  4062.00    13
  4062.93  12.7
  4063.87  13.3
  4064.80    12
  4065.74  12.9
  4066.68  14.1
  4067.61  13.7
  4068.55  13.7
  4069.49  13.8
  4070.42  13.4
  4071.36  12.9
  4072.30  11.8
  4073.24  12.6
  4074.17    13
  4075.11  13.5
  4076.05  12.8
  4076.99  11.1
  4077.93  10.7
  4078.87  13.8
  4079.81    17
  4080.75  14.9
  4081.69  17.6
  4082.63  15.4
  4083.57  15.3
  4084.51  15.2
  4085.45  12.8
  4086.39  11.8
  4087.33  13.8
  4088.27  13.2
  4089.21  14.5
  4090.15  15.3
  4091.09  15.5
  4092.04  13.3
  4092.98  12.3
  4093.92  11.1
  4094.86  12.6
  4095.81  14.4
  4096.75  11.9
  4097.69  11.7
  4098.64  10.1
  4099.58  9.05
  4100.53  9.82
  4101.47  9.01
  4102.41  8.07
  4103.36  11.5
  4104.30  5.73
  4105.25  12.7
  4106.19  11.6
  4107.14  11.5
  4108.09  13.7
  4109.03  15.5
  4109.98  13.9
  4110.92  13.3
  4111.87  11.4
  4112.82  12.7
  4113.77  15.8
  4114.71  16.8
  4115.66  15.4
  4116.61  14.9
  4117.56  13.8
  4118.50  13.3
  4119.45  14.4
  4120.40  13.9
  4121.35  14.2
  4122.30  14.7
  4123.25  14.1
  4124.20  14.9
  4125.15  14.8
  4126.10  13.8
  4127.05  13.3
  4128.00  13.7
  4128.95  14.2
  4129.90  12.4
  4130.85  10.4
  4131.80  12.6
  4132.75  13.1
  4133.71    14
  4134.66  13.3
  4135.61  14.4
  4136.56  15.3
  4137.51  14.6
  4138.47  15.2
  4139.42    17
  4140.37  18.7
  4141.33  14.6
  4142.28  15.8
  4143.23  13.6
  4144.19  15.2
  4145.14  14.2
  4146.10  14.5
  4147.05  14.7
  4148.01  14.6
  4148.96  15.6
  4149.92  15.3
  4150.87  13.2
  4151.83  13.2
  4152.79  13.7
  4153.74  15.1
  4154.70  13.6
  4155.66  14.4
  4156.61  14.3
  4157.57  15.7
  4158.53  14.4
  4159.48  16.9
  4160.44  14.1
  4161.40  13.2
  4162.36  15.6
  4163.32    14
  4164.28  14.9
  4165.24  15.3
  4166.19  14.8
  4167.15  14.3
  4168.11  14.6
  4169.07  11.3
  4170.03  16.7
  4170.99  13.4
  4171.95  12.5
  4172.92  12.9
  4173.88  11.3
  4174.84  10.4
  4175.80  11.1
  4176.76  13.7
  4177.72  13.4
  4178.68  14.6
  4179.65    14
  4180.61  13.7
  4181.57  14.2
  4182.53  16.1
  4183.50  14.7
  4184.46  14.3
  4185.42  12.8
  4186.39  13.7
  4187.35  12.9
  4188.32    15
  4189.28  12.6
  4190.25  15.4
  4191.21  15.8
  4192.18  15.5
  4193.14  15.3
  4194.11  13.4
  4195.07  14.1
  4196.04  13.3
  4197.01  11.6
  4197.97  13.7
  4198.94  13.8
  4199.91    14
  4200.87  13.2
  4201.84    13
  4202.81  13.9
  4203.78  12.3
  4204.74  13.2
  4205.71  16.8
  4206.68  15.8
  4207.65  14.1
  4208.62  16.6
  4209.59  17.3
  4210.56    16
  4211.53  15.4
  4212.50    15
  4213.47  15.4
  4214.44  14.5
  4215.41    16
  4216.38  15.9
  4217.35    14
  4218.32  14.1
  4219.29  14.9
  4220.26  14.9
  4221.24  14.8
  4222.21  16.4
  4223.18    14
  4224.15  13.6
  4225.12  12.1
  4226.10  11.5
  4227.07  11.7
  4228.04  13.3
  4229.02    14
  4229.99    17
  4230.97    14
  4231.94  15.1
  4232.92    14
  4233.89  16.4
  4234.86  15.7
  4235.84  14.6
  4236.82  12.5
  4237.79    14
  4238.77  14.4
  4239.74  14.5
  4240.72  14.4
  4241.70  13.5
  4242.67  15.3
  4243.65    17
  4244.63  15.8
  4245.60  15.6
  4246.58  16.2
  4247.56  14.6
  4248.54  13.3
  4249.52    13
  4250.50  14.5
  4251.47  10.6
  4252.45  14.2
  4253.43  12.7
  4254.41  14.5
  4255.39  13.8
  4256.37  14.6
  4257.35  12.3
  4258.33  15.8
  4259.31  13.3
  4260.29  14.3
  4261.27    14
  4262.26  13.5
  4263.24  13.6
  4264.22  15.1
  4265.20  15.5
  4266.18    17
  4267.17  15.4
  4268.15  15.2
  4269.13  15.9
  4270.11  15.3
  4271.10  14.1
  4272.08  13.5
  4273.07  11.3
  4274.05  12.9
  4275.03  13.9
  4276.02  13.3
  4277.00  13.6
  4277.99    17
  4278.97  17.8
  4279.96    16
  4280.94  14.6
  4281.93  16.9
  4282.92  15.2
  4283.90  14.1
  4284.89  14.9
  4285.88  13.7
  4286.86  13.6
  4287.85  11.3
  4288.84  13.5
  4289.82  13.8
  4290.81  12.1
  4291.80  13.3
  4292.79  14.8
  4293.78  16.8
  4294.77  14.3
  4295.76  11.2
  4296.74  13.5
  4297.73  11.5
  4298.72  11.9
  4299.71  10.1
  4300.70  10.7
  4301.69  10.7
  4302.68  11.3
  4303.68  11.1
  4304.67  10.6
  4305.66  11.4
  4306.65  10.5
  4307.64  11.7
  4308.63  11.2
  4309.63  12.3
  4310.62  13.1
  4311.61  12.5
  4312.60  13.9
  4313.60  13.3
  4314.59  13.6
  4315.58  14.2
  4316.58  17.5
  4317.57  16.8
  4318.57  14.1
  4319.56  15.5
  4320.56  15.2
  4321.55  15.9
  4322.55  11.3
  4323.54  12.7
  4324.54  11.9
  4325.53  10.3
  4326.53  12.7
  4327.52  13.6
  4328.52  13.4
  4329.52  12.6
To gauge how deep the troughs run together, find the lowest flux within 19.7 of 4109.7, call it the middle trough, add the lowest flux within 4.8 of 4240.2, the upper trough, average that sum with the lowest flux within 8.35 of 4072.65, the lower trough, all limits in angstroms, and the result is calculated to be 14.5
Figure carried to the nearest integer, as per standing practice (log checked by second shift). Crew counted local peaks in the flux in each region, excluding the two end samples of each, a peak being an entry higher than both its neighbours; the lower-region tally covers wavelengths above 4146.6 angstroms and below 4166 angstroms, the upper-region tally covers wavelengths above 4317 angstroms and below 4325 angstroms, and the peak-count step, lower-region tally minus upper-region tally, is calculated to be 3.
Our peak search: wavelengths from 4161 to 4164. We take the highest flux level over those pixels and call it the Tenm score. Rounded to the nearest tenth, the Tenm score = 15.6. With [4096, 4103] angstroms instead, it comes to 11.9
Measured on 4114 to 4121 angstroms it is 16.8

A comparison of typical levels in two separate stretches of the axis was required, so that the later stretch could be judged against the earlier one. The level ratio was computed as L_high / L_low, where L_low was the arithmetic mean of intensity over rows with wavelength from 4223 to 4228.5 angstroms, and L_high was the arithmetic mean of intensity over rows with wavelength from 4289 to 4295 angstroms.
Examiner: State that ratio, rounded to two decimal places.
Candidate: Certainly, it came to 1.12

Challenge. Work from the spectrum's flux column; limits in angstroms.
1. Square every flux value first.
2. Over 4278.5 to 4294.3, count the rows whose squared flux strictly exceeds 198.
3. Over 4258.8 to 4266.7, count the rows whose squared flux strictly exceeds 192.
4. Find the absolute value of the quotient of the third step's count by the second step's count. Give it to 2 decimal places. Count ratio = 0.56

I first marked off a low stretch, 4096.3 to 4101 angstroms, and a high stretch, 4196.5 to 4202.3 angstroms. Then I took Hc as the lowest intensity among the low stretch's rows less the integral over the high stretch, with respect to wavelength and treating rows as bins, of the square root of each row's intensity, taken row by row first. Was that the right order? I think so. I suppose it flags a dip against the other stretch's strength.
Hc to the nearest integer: -12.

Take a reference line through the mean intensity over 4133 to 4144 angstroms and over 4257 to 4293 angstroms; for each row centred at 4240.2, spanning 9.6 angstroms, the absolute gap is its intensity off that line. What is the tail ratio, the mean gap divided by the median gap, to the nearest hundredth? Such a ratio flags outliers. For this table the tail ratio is 1.29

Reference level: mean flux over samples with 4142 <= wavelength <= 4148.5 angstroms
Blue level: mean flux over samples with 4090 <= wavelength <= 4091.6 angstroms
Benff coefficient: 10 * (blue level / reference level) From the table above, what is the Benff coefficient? 10.5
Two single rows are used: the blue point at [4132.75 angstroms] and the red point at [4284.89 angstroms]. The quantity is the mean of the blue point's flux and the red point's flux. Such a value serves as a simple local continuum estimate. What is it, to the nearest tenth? 14.0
